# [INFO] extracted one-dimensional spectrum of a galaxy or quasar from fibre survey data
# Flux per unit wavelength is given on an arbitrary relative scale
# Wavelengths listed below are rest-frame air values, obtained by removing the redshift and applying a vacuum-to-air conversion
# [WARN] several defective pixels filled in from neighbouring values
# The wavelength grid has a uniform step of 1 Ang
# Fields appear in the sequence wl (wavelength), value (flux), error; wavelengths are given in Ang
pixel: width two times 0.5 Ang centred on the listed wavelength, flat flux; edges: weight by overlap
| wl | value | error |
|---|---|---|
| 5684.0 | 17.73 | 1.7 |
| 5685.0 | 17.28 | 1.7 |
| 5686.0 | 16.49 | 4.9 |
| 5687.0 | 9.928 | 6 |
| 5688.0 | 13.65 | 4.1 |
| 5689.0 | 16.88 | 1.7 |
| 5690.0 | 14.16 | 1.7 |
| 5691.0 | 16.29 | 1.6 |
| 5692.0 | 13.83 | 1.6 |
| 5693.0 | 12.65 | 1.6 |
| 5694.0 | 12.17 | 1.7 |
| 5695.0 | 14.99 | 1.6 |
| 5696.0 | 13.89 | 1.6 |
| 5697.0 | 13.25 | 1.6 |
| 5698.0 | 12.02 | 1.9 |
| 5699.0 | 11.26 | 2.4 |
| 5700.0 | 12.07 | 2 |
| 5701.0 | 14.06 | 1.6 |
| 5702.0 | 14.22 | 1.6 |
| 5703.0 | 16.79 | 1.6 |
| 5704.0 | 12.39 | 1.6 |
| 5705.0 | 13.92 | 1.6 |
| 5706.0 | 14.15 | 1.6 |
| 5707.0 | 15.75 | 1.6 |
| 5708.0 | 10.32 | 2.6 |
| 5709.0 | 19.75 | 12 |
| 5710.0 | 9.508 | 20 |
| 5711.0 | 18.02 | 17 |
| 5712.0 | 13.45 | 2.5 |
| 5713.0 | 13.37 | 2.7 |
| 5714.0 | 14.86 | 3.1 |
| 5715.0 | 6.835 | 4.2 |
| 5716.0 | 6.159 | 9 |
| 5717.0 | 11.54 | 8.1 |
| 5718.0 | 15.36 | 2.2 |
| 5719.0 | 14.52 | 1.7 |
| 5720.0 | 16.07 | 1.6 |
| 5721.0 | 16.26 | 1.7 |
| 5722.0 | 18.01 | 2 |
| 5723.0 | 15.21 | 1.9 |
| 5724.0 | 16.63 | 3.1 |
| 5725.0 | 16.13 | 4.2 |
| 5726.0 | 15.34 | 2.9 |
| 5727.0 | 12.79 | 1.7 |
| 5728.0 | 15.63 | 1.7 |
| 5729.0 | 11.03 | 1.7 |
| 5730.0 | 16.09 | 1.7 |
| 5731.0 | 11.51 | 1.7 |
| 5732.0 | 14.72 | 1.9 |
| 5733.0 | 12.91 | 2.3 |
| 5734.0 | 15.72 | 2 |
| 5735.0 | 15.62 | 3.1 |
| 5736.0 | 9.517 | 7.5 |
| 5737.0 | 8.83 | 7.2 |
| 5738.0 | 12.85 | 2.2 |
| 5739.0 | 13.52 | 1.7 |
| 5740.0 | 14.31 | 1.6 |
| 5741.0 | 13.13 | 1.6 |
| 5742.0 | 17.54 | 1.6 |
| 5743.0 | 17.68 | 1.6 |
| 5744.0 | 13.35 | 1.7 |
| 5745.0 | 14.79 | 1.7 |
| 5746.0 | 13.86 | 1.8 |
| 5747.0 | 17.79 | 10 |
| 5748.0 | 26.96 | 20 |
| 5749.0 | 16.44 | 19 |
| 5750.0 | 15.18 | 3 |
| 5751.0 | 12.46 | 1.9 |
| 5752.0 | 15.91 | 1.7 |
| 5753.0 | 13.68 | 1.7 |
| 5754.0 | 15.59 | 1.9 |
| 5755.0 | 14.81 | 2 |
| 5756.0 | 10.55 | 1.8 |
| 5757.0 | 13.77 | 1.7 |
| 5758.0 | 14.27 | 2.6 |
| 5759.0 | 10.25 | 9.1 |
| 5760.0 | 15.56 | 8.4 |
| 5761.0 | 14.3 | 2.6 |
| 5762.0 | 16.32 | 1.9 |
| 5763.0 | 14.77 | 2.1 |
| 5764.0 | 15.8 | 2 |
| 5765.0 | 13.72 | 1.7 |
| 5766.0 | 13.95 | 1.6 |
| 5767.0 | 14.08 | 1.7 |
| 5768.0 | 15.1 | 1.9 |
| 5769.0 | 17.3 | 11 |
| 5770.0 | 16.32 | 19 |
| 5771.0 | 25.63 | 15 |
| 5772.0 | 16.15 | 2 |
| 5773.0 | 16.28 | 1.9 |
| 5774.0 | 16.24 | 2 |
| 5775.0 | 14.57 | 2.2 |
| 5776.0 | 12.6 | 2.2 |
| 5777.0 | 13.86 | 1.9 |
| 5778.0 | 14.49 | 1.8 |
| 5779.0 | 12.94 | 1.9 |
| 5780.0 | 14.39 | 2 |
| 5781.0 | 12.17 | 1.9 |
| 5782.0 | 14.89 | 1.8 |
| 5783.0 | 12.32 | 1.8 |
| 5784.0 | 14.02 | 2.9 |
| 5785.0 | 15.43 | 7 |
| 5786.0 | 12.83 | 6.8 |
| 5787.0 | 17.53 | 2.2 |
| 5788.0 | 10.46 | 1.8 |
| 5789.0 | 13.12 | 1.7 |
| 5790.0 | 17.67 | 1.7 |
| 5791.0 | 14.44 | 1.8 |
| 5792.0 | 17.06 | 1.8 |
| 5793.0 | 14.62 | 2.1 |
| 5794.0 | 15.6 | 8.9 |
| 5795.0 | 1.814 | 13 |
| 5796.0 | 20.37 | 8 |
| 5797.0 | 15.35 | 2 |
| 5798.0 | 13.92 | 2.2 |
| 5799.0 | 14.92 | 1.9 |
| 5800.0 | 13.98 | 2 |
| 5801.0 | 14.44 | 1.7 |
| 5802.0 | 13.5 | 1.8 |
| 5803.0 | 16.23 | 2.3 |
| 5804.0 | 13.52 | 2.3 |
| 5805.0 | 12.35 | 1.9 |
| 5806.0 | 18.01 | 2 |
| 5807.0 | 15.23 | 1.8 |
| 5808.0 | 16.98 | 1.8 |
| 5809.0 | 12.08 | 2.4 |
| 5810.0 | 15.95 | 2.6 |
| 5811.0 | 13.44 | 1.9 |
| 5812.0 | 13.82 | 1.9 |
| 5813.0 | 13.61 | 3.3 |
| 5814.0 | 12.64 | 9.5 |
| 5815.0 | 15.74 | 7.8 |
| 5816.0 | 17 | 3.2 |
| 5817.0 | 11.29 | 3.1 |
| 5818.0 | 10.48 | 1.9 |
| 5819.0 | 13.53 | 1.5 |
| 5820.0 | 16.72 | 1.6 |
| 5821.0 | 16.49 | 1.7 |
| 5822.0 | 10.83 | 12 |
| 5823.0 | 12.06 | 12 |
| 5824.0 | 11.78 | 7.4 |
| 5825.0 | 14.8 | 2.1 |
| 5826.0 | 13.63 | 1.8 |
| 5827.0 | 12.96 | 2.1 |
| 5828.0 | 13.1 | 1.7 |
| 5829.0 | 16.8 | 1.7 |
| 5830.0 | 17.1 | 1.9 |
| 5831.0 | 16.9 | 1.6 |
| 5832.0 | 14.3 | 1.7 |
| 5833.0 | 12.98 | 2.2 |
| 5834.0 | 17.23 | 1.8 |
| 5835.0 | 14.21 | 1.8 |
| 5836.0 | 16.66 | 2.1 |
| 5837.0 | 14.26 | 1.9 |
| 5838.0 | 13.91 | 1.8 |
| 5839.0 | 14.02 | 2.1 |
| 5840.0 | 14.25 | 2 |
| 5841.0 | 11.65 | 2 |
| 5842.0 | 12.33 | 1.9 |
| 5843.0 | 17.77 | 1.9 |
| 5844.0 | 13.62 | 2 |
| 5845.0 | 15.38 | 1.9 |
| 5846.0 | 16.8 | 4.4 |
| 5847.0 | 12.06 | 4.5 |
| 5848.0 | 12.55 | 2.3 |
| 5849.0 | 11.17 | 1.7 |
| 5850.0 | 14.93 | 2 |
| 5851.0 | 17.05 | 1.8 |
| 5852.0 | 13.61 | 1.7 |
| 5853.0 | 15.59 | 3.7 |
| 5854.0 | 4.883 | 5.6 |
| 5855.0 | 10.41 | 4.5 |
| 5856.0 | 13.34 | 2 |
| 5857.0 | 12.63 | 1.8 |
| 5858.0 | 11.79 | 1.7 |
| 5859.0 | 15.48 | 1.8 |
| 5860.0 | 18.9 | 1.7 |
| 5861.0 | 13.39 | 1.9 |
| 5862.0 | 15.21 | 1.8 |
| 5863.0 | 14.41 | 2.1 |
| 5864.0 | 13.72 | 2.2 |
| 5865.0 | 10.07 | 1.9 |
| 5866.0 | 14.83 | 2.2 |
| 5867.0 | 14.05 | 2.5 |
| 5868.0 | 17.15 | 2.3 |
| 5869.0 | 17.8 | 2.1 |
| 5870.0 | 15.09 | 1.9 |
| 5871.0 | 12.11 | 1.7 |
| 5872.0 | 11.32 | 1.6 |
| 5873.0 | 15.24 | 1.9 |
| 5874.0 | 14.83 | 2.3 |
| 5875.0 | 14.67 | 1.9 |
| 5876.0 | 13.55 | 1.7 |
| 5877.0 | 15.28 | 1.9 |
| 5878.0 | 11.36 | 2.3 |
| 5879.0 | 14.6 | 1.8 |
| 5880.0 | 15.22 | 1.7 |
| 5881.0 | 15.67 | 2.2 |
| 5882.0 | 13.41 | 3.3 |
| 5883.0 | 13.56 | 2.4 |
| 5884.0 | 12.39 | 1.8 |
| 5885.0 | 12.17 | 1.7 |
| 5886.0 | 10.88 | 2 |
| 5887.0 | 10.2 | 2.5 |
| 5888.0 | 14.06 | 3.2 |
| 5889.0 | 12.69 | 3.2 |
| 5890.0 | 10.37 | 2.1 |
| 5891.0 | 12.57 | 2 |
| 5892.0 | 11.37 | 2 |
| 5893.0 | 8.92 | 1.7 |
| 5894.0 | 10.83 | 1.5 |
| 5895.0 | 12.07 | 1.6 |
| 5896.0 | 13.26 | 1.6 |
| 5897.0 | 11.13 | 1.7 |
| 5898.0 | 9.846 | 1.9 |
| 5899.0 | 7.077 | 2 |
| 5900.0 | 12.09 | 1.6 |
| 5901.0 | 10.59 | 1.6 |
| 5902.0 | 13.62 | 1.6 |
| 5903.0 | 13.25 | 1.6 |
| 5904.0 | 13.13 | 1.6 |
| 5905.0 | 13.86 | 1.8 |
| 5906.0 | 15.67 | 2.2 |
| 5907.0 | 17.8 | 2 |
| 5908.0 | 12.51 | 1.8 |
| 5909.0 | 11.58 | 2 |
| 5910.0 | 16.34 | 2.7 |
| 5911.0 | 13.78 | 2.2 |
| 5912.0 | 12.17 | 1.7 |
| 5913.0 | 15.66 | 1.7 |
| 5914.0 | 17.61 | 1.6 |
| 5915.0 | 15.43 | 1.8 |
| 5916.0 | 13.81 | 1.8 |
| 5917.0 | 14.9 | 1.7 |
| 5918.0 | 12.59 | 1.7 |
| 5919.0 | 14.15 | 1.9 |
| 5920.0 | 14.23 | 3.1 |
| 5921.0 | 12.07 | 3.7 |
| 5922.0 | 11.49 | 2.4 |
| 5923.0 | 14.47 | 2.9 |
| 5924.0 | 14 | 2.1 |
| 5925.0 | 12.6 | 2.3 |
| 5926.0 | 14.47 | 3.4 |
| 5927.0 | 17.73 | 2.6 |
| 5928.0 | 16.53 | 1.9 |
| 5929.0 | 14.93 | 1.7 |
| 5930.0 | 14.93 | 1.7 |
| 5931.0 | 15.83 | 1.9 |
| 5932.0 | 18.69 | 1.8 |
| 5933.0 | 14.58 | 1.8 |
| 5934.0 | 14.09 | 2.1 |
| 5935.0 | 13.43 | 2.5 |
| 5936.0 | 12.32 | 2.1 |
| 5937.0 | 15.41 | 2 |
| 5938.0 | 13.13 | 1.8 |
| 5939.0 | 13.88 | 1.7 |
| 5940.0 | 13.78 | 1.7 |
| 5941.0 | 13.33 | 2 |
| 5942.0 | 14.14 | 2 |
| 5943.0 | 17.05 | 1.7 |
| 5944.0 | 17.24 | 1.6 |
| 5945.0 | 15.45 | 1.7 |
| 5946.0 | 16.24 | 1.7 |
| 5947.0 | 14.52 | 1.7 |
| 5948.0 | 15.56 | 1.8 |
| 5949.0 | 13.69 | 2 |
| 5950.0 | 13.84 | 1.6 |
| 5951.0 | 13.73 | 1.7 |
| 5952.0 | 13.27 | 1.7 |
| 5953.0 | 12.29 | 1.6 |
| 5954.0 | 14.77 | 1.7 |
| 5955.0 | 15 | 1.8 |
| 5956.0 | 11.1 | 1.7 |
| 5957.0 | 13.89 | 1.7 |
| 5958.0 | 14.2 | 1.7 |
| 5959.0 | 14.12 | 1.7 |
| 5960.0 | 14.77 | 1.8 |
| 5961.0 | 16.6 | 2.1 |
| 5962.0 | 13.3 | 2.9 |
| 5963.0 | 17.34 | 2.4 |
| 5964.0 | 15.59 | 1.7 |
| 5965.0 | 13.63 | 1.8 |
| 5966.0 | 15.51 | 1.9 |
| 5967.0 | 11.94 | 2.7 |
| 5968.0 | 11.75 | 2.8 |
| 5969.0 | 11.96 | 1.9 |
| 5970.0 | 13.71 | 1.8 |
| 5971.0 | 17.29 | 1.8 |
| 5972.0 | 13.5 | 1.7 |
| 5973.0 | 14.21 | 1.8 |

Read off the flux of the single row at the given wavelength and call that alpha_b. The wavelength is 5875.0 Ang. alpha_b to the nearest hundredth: 14.67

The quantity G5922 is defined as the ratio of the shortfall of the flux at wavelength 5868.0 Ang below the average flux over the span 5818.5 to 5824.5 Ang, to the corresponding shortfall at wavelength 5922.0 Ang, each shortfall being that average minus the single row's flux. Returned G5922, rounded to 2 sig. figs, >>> -1.7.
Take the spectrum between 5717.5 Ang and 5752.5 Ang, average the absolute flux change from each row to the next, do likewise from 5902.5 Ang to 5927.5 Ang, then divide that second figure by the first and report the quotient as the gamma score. 0.71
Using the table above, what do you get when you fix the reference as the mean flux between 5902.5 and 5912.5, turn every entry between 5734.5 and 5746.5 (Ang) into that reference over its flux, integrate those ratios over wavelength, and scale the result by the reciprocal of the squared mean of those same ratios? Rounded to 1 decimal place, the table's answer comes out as 11.3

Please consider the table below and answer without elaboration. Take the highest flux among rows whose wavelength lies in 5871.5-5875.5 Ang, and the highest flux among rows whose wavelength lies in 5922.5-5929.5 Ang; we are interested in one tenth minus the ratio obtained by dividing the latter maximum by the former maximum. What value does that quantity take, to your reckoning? -1.06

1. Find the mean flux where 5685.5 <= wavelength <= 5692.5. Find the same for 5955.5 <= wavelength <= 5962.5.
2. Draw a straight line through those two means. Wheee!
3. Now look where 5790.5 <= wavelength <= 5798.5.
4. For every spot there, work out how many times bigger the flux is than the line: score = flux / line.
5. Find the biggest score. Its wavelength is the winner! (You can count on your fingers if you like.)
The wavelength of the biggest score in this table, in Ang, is 5796.0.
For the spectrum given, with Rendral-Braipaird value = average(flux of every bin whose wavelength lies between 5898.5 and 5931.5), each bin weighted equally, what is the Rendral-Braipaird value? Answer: 14.0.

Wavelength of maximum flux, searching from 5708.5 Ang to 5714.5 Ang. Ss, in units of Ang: 5709.0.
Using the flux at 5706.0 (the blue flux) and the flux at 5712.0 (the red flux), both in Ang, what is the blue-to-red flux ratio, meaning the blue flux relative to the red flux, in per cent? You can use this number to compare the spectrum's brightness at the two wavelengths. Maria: 105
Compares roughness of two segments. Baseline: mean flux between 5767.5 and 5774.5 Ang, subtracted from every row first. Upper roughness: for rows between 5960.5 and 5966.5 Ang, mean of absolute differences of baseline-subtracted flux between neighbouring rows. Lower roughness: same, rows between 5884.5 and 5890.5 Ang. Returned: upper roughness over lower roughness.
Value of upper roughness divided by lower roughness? 1.4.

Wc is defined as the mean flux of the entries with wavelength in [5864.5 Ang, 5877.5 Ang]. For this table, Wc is 14.3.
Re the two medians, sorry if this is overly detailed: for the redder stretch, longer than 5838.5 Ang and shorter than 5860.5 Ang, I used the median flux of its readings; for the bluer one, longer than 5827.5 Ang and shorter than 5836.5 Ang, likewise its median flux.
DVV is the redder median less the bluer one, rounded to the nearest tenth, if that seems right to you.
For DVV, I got -3.0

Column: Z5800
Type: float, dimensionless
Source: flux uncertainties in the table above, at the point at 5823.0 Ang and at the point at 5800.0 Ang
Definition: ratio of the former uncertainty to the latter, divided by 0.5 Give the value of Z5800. 12.0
